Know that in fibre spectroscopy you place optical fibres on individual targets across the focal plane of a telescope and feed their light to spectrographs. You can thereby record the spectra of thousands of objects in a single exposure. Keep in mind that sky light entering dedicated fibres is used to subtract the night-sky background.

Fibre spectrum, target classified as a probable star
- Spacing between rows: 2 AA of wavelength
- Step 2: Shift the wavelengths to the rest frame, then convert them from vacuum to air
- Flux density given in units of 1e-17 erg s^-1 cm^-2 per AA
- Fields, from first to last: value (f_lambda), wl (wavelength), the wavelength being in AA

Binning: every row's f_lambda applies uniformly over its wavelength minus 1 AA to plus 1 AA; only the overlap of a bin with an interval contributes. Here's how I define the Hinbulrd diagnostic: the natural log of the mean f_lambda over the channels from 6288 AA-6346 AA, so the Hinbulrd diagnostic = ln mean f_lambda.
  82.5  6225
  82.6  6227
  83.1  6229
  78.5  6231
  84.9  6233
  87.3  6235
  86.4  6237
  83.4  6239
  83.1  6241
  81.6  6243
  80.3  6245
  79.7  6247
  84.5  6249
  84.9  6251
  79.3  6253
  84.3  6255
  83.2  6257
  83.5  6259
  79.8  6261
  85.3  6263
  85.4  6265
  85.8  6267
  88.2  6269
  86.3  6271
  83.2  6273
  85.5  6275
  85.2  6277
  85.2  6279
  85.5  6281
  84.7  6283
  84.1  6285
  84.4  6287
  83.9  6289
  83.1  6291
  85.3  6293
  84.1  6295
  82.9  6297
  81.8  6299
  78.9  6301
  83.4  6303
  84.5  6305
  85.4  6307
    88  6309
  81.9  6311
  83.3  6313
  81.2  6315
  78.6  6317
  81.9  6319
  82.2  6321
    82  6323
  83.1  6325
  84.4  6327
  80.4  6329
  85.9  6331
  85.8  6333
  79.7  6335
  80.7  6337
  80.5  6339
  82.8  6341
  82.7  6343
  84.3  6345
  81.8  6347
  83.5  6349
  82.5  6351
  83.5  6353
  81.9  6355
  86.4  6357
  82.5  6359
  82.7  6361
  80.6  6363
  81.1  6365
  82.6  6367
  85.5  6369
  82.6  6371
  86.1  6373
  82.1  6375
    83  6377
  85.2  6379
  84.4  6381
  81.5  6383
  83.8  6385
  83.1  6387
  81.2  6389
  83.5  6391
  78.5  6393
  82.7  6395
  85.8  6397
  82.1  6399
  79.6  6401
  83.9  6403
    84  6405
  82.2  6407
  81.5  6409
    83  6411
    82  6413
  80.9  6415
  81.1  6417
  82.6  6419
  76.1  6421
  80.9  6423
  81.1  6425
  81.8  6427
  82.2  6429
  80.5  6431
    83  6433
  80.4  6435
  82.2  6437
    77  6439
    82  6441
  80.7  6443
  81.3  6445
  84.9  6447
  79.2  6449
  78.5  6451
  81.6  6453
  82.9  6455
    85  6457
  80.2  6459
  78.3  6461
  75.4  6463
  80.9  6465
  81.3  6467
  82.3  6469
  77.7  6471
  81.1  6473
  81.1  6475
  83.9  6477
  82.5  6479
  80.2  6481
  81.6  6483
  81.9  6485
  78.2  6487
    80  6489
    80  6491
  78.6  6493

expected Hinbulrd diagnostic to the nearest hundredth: 4.42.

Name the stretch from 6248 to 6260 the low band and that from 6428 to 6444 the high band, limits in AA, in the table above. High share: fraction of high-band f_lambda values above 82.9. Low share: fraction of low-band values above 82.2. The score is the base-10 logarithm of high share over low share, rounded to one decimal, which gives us -0.8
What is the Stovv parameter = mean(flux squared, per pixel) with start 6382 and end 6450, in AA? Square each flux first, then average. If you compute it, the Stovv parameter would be 6672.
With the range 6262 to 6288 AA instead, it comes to 7276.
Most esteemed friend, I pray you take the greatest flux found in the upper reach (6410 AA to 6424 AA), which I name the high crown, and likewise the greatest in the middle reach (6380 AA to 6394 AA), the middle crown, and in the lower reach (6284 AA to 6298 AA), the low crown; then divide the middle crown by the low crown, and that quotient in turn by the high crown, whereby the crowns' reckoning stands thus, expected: 0.0119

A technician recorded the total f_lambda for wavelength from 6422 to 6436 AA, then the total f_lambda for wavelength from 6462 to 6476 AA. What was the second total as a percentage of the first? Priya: 98.2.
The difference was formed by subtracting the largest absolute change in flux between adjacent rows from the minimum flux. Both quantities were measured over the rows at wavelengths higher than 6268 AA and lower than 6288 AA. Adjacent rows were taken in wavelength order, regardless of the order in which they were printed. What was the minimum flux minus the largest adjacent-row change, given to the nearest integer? 80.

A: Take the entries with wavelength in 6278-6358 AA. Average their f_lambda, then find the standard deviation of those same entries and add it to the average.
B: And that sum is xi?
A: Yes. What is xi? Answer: 85.2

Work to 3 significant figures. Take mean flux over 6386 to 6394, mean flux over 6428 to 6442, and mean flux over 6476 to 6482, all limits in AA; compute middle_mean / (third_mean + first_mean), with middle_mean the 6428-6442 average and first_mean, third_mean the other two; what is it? 0.495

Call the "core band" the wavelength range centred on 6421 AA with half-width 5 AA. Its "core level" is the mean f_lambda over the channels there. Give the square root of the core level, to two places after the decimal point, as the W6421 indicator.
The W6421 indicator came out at 8.96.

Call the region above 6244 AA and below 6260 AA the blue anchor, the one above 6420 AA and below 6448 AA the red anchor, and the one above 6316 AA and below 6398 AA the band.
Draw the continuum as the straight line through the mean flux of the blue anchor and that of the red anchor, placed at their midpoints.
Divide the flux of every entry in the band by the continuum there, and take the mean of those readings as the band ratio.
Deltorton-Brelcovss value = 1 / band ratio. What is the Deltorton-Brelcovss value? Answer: 0.986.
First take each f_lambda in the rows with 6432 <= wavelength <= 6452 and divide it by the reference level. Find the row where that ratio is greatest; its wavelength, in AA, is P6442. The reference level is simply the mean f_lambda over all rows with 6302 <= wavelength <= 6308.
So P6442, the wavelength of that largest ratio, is 6447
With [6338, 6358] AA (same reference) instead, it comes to 6357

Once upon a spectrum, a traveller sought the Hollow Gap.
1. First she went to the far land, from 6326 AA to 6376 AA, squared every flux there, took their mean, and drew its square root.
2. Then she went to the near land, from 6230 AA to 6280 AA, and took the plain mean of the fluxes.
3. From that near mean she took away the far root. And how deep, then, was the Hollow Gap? 0.9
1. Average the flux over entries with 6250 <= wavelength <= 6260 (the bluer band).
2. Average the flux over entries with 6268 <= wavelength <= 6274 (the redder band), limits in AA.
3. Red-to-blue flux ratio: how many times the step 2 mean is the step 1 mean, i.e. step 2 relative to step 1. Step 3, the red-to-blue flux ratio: 1.034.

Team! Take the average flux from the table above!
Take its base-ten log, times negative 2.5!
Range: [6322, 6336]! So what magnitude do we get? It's -4.80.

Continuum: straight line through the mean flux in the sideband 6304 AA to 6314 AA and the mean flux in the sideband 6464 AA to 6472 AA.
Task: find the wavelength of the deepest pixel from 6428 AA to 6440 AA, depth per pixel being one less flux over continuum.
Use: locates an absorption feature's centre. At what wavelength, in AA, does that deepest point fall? 6439 AA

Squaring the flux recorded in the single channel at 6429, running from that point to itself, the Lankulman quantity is 6757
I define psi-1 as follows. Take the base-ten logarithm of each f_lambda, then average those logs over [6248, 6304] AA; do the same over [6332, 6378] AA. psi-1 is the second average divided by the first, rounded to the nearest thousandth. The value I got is 0.997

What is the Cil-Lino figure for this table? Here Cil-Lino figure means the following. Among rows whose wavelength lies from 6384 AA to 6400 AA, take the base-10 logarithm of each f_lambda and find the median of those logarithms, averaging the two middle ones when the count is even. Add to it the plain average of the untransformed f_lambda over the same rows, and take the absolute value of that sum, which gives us 84.5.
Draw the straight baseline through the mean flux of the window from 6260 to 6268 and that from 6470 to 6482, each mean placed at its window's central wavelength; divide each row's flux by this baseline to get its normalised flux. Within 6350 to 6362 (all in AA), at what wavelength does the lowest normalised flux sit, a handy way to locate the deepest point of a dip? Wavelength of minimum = 6355 AA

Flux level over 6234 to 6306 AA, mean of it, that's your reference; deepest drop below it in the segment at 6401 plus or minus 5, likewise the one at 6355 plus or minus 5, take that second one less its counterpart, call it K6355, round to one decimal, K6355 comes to -2.3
